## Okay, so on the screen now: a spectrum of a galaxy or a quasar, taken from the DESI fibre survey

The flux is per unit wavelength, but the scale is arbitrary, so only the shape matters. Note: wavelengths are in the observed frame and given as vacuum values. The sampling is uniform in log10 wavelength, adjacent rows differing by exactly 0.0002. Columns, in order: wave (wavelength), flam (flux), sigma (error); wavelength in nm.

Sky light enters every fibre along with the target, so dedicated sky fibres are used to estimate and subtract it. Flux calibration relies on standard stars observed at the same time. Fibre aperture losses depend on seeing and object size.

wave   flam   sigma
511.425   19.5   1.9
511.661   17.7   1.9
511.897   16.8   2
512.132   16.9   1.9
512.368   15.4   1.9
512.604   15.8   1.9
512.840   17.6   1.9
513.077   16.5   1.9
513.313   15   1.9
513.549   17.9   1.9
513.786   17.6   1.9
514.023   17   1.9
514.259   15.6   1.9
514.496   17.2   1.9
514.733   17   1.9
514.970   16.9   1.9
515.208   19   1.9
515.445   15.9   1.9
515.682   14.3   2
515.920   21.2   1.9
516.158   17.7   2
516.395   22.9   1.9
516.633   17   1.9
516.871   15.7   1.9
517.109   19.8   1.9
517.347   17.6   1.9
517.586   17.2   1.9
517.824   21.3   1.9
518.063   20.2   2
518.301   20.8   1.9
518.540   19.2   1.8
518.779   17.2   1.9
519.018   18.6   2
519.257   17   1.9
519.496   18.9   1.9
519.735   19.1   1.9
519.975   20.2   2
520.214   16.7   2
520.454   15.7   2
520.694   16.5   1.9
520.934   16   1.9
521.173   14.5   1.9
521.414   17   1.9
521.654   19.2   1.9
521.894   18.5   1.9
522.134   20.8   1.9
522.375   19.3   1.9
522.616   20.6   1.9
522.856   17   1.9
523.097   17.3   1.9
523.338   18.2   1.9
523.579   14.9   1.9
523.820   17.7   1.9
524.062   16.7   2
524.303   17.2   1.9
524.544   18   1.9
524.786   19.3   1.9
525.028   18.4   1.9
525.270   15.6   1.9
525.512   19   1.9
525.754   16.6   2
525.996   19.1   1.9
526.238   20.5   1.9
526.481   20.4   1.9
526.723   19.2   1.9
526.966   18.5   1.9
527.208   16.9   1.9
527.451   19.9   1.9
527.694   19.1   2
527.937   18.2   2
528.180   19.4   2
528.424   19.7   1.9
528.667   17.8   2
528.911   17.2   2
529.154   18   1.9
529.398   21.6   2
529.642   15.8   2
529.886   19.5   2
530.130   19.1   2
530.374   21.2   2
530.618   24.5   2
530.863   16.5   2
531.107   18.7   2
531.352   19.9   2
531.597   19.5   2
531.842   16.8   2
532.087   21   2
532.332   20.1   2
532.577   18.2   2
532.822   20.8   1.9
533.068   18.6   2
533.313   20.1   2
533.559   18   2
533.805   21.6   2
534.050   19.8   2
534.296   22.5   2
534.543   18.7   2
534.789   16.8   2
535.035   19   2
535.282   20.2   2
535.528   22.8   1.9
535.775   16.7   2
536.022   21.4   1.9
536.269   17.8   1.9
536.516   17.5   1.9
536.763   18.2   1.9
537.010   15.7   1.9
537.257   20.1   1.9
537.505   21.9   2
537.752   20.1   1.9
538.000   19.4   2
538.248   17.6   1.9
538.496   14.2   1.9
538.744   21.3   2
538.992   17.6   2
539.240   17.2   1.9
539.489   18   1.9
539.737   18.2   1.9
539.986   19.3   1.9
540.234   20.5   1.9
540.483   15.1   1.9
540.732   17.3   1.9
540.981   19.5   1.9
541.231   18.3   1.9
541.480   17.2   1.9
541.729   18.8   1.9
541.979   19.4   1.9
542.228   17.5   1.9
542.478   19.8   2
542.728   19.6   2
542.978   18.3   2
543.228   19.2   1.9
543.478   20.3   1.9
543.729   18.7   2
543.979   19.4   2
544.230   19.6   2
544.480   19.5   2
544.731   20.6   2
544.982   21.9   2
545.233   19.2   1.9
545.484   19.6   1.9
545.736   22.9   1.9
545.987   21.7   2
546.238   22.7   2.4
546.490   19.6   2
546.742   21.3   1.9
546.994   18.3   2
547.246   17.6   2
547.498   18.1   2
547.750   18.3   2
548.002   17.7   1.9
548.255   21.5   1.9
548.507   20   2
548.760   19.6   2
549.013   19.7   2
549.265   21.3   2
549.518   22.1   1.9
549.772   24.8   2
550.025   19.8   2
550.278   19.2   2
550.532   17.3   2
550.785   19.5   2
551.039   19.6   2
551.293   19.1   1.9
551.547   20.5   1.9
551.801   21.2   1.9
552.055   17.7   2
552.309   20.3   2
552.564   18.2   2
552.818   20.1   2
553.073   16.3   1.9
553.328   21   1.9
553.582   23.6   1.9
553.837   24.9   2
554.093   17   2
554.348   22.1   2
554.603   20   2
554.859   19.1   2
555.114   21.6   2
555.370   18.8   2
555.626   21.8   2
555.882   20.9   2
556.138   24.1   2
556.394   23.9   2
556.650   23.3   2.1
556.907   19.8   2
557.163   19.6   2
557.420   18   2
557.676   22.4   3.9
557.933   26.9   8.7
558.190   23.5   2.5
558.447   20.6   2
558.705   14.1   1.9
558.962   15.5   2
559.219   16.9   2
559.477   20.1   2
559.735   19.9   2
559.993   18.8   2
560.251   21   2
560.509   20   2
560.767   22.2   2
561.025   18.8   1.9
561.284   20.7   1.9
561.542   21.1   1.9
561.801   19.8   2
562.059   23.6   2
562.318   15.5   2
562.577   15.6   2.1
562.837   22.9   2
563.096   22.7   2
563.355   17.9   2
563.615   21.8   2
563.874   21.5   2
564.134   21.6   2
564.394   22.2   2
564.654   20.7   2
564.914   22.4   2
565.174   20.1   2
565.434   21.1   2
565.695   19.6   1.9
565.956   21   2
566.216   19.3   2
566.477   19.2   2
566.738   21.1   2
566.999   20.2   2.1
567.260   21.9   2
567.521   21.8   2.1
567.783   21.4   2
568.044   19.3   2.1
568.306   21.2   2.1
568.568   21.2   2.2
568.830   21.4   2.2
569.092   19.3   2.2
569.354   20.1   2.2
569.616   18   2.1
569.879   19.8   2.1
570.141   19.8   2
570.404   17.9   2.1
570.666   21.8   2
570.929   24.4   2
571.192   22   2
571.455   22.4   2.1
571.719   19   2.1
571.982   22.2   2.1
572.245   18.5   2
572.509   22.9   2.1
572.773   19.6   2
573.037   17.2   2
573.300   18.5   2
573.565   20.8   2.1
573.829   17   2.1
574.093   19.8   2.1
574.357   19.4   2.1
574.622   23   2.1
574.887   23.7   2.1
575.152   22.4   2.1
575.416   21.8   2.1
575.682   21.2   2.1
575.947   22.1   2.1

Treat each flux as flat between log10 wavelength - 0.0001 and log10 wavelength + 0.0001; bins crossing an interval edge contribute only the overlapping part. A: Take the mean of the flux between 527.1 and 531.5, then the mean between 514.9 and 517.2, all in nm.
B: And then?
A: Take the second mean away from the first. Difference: 1.02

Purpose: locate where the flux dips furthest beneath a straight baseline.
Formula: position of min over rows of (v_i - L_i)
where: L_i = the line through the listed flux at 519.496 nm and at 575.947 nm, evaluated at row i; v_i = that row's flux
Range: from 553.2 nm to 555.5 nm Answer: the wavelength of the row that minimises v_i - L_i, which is 554.093 nm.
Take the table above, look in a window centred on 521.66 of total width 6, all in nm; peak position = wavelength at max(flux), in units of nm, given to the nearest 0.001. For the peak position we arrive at 522.134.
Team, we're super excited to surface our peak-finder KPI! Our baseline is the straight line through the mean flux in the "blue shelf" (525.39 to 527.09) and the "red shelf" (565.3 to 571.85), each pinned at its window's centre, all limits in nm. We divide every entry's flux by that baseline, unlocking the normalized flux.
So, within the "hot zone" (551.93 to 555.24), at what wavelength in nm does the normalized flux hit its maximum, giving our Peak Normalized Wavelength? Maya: 553.837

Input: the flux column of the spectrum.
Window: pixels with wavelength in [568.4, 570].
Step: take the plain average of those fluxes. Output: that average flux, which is 20.0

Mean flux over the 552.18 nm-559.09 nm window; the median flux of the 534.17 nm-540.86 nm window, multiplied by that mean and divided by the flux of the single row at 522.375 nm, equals 19.5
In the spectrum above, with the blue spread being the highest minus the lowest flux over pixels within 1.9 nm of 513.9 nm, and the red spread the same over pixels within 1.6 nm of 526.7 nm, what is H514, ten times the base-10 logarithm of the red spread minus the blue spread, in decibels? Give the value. -7.0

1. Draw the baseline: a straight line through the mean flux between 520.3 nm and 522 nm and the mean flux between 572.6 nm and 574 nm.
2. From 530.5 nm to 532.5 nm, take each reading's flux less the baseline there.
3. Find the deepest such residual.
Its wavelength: 530.863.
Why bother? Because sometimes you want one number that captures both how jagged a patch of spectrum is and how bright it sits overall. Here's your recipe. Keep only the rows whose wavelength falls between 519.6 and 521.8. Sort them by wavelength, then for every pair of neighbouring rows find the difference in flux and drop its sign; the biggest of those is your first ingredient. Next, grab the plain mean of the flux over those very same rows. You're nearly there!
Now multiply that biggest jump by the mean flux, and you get 60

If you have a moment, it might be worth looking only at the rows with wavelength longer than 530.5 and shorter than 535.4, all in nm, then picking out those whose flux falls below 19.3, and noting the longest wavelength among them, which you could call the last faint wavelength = 535.035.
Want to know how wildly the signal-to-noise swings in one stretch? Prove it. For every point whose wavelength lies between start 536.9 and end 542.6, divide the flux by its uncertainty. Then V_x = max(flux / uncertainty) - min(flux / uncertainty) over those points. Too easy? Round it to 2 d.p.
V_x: 3.48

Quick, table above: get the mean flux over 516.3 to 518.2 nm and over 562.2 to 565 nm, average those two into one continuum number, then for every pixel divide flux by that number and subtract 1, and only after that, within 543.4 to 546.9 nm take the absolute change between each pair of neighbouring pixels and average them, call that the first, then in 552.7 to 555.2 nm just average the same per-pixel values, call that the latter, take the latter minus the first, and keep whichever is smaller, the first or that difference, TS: -0.03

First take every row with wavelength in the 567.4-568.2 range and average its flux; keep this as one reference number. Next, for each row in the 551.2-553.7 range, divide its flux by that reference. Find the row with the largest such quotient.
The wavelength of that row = 553.582 nm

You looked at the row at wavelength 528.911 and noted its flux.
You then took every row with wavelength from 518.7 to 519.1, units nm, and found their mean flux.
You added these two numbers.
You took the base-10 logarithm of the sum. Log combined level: 1.55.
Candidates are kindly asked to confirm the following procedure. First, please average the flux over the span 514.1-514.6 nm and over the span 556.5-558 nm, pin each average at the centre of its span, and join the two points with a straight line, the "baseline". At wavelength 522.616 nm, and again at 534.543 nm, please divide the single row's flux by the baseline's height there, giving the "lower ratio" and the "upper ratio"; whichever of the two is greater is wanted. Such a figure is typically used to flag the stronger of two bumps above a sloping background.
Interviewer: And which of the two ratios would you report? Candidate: 1.18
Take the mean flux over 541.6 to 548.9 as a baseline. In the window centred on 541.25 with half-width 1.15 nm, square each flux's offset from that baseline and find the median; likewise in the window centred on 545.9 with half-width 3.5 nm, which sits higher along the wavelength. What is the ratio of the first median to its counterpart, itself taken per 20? 0.11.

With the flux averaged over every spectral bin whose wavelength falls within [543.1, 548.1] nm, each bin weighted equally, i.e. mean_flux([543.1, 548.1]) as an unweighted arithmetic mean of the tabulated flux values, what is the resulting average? 19.8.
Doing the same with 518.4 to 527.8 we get 18.1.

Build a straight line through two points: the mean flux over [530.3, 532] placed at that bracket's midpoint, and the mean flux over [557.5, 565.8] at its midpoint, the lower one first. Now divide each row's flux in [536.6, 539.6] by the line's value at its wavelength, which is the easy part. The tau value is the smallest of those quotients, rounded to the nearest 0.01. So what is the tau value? 0.72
